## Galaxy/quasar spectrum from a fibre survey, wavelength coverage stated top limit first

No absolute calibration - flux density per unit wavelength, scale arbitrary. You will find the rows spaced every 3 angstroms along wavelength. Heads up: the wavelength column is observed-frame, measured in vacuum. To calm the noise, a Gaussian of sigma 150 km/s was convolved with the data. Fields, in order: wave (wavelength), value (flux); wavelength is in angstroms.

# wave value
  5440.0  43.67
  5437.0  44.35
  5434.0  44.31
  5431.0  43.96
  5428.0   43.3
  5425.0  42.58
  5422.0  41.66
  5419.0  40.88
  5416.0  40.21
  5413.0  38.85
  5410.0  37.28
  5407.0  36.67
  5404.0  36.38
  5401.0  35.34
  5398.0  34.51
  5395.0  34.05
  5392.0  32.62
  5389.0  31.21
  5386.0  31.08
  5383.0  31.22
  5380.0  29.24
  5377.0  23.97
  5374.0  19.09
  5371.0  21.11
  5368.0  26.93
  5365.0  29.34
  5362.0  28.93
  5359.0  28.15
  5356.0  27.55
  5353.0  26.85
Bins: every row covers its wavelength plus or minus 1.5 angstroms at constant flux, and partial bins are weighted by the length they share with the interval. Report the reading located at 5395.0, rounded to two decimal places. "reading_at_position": 34.05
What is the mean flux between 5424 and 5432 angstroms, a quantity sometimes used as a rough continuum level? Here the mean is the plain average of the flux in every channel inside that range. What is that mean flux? 43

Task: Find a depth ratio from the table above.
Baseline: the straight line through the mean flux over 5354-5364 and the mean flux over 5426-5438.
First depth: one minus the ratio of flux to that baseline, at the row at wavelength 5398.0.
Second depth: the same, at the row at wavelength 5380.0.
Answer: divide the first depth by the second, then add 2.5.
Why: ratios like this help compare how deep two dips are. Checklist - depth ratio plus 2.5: 3.03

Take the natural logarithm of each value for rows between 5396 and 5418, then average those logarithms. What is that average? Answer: 3.6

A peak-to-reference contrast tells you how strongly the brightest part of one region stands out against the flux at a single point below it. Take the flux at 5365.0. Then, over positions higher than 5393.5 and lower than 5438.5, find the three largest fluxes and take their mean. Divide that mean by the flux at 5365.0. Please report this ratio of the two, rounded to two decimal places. 1.51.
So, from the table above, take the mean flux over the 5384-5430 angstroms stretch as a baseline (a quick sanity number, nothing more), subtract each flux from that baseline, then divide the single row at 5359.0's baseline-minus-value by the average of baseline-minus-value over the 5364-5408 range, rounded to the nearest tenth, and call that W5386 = 1.3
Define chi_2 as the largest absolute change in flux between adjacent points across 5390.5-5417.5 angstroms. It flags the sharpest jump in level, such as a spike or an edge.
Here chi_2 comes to 1.6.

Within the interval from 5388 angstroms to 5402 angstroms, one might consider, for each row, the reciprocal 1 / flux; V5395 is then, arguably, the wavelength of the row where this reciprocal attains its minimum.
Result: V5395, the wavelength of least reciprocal 5401.0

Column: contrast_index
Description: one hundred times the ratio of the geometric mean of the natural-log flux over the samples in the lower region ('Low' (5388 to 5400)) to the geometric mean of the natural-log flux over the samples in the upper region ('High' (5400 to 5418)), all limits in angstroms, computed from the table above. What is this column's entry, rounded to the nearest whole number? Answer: 97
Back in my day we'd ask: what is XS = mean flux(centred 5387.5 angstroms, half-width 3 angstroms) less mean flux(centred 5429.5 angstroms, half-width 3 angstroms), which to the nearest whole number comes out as -12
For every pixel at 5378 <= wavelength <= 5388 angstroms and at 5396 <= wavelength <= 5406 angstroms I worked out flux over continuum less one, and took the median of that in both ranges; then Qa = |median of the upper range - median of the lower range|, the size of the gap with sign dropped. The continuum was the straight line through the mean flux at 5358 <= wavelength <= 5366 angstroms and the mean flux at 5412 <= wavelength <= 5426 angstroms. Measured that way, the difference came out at 0.037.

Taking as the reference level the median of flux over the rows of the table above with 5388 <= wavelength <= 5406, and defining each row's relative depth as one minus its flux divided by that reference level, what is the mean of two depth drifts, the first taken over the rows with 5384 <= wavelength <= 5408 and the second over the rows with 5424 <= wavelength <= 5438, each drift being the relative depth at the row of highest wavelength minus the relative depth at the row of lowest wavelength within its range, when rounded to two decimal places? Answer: -0.11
